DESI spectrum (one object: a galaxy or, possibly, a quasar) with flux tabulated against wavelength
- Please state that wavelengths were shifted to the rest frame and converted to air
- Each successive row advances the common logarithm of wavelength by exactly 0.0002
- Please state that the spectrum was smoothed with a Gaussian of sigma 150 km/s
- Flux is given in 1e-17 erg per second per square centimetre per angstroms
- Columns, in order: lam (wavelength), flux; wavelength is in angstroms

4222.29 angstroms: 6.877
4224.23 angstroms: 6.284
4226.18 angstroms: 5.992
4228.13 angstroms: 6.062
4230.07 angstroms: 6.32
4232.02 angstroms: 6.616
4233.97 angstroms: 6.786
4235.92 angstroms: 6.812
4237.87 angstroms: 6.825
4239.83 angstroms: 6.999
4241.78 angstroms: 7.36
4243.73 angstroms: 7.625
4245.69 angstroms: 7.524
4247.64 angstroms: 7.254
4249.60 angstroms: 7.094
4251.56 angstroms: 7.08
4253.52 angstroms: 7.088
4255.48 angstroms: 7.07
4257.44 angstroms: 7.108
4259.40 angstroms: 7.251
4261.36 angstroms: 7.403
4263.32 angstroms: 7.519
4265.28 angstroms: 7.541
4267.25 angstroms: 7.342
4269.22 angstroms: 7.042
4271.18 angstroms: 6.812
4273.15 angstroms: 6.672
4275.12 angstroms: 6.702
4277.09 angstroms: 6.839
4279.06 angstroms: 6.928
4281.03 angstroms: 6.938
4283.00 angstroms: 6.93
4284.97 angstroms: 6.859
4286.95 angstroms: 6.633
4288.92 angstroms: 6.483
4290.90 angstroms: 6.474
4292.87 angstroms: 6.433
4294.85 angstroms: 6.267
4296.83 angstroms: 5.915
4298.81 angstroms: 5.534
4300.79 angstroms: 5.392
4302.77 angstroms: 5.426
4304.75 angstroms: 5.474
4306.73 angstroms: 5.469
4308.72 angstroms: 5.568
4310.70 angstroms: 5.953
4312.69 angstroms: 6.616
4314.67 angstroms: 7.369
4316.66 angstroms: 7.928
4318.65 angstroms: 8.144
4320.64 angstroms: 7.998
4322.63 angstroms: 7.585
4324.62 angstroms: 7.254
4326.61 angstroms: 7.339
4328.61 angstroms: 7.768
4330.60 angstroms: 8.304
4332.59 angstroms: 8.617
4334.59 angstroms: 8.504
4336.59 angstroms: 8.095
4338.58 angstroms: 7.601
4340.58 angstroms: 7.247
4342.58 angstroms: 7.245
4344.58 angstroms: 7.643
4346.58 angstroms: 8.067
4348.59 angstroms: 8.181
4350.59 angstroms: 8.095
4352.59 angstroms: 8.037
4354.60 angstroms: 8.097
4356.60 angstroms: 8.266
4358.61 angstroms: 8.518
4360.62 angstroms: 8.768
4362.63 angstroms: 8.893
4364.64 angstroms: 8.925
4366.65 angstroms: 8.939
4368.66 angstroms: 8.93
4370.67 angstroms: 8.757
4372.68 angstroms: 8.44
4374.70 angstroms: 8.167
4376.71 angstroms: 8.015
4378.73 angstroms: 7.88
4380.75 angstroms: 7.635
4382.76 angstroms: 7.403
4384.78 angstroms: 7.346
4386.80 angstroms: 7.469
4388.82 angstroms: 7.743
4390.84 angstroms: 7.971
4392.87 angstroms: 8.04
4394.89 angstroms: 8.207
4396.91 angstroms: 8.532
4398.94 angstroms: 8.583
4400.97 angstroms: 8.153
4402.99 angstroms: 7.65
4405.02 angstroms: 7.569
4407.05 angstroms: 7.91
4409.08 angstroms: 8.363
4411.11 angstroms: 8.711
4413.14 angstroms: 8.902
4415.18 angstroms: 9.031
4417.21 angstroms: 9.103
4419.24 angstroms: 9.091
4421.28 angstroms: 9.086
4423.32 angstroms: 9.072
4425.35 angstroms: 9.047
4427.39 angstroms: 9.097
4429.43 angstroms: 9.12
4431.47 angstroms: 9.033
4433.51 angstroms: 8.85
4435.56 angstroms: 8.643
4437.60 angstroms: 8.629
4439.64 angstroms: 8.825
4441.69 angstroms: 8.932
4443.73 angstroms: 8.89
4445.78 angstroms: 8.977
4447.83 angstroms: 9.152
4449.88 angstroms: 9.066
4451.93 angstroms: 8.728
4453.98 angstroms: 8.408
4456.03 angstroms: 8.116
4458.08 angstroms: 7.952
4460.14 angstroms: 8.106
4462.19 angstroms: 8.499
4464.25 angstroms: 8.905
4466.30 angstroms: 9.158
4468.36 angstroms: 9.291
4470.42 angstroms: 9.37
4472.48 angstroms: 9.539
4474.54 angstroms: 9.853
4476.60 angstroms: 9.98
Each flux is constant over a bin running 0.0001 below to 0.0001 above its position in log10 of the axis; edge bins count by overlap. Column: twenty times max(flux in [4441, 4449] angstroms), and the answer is 183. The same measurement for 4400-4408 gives 163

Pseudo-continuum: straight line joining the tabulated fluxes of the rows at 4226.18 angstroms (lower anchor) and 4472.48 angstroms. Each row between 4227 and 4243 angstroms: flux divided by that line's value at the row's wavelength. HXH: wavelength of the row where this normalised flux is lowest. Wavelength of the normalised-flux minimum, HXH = 4228.13 angstroms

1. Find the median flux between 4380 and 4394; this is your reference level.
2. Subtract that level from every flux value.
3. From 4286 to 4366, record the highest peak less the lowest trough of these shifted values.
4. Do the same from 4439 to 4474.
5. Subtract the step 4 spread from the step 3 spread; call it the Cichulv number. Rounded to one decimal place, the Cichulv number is 1.9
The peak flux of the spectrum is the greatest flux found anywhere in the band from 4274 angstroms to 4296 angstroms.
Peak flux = 6.938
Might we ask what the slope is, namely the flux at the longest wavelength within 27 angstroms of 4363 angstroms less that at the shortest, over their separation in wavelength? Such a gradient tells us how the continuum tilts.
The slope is -0.01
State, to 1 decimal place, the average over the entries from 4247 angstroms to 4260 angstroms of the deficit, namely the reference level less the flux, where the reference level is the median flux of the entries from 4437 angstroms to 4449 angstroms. 1.8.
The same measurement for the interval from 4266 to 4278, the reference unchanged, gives 2.0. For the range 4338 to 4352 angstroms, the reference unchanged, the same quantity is 1.2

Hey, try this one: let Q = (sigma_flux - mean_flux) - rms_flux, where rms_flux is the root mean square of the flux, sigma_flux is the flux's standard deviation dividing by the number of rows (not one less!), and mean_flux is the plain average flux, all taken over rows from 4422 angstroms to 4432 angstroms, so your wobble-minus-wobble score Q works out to -18.1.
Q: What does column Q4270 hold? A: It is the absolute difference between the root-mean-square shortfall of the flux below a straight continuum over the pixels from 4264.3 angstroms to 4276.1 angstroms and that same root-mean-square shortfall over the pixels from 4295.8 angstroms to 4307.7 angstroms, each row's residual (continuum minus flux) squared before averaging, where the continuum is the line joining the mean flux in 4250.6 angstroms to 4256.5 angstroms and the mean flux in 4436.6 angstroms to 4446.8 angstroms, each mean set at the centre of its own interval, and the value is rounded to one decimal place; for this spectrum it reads 1.6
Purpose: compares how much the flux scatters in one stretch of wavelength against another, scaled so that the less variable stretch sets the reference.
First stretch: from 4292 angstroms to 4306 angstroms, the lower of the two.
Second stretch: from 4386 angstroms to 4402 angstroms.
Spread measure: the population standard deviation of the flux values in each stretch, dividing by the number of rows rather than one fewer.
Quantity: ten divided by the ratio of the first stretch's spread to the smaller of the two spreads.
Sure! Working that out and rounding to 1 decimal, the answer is 8.8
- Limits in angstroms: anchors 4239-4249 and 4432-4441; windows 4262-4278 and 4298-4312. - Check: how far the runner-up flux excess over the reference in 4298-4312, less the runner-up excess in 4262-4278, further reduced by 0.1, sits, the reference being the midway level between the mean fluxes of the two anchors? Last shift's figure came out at -2.1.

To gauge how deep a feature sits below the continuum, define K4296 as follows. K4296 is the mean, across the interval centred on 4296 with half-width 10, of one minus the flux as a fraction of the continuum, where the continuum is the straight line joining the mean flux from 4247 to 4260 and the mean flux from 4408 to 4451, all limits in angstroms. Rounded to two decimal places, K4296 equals 0.21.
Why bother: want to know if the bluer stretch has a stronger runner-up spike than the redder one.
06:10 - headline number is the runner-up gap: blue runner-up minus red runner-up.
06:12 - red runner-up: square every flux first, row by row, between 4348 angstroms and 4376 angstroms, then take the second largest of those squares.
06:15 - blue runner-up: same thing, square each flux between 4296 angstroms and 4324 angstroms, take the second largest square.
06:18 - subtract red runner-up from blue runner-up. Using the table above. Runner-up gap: -16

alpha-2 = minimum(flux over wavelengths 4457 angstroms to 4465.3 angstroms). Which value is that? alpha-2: 7.952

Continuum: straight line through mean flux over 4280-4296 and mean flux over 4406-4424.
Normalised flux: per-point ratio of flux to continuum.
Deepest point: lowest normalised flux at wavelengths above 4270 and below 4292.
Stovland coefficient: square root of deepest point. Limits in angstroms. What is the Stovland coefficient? 0.985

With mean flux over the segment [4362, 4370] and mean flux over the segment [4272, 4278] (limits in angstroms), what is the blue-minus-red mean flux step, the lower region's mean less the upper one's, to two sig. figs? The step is -2.2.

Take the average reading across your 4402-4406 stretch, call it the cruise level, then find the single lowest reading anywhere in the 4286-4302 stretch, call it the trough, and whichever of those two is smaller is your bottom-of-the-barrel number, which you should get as 5.4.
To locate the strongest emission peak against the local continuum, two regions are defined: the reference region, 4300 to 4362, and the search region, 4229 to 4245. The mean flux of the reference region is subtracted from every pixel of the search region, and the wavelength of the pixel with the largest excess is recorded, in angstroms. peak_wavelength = 4243.73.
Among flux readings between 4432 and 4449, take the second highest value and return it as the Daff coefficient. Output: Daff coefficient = 8.977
